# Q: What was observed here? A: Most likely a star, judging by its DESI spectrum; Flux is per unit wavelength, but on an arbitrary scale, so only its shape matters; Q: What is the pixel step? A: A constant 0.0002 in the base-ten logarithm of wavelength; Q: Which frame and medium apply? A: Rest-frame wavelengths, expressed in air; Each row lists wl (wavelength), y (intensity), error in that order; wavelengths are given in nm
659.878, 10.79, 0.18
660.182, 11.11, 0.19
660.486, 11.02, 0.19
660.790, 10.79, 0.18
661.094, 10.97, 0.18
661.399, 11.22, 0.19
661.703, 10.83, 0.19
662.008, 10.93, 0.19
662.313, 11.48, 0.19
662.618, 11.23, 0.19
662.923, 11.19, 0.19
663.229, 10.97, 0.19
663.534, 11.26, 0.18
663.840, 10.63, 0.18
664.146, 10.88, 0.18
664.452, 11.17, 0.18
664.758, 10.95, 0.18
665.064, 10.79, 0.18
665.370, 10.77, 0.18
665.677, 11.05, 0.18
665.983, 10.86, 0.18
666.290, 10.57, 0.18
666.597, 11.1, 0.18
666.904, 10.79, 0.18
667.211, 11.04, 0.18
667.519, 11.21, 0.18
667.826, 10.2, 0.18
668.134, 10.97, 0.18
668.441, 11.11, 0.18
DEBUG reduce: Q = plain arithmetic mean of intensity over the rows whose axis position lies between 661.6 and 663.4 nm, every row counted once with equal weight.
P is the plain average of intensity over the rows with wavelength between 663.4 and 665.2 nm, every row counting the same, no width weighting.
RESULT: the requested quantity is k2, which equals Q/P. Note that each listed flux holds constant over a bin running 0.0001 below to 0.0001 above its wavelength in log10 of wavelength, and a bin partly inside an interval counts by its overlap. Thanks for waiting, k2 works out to 1.014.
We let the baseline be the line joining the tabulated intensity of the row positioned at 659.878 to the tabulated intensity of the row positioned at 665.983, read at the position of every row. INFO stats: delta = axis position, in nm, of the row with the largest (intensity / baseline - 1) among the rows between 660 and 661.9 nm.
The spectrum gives 661.399 nm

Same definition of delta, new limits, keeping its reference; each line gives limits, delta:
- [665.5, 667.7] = 667.519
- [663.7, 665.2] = 664.452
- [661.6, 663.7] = 662.313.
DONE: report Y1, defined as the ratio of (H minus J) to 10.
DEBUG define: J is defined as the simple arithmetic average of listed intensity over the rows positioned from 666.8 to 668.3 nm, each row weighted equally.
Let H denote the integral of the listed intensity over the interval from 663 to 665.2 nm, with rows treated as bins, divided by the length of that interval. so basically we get 0.011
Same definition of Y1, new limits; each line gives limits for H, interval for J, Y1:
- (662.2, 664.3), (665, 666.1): 0.021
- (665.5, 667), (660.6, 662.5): -0.016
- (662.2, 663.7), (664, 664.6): 0.019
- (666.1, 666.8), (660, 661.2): -0.014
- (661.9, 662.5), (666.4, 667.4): 0.025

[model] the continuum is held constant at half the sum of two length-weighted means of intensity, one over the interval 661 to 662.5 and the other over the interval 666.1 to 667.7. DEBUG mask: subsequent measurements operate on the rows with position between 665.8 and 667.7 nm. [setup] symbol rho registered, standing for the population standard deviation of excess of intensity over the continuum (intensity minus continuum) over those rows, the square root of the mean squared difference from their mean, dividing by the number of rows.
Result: 0.213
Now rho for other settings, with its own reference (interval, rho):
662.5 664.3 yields 0.225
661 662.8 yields 0.221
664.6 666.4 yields 0.151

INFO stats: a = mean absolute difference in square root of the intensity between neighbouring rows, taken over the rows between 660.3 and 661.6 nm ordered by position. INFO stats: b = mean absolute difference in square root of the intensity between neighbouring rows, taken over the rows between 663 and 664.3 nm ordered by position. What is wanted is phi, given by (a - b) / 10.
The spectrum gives -0.003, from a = 0.033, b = 0.059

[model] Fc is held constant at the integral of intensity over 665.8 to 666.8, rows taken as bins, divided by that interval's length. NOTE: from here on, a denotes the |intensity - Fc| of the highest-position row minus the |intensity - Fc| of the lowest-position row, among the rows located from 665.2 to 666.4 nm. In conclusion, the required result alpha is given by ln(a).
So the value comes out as -1.6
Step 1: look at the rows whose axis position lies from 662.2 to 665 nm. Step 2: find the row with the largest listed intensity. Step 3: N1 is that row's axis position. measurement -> 662.313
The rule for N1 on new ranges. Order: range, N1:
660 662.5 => 662.313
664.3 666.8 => 664.452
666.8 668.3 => 667.519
